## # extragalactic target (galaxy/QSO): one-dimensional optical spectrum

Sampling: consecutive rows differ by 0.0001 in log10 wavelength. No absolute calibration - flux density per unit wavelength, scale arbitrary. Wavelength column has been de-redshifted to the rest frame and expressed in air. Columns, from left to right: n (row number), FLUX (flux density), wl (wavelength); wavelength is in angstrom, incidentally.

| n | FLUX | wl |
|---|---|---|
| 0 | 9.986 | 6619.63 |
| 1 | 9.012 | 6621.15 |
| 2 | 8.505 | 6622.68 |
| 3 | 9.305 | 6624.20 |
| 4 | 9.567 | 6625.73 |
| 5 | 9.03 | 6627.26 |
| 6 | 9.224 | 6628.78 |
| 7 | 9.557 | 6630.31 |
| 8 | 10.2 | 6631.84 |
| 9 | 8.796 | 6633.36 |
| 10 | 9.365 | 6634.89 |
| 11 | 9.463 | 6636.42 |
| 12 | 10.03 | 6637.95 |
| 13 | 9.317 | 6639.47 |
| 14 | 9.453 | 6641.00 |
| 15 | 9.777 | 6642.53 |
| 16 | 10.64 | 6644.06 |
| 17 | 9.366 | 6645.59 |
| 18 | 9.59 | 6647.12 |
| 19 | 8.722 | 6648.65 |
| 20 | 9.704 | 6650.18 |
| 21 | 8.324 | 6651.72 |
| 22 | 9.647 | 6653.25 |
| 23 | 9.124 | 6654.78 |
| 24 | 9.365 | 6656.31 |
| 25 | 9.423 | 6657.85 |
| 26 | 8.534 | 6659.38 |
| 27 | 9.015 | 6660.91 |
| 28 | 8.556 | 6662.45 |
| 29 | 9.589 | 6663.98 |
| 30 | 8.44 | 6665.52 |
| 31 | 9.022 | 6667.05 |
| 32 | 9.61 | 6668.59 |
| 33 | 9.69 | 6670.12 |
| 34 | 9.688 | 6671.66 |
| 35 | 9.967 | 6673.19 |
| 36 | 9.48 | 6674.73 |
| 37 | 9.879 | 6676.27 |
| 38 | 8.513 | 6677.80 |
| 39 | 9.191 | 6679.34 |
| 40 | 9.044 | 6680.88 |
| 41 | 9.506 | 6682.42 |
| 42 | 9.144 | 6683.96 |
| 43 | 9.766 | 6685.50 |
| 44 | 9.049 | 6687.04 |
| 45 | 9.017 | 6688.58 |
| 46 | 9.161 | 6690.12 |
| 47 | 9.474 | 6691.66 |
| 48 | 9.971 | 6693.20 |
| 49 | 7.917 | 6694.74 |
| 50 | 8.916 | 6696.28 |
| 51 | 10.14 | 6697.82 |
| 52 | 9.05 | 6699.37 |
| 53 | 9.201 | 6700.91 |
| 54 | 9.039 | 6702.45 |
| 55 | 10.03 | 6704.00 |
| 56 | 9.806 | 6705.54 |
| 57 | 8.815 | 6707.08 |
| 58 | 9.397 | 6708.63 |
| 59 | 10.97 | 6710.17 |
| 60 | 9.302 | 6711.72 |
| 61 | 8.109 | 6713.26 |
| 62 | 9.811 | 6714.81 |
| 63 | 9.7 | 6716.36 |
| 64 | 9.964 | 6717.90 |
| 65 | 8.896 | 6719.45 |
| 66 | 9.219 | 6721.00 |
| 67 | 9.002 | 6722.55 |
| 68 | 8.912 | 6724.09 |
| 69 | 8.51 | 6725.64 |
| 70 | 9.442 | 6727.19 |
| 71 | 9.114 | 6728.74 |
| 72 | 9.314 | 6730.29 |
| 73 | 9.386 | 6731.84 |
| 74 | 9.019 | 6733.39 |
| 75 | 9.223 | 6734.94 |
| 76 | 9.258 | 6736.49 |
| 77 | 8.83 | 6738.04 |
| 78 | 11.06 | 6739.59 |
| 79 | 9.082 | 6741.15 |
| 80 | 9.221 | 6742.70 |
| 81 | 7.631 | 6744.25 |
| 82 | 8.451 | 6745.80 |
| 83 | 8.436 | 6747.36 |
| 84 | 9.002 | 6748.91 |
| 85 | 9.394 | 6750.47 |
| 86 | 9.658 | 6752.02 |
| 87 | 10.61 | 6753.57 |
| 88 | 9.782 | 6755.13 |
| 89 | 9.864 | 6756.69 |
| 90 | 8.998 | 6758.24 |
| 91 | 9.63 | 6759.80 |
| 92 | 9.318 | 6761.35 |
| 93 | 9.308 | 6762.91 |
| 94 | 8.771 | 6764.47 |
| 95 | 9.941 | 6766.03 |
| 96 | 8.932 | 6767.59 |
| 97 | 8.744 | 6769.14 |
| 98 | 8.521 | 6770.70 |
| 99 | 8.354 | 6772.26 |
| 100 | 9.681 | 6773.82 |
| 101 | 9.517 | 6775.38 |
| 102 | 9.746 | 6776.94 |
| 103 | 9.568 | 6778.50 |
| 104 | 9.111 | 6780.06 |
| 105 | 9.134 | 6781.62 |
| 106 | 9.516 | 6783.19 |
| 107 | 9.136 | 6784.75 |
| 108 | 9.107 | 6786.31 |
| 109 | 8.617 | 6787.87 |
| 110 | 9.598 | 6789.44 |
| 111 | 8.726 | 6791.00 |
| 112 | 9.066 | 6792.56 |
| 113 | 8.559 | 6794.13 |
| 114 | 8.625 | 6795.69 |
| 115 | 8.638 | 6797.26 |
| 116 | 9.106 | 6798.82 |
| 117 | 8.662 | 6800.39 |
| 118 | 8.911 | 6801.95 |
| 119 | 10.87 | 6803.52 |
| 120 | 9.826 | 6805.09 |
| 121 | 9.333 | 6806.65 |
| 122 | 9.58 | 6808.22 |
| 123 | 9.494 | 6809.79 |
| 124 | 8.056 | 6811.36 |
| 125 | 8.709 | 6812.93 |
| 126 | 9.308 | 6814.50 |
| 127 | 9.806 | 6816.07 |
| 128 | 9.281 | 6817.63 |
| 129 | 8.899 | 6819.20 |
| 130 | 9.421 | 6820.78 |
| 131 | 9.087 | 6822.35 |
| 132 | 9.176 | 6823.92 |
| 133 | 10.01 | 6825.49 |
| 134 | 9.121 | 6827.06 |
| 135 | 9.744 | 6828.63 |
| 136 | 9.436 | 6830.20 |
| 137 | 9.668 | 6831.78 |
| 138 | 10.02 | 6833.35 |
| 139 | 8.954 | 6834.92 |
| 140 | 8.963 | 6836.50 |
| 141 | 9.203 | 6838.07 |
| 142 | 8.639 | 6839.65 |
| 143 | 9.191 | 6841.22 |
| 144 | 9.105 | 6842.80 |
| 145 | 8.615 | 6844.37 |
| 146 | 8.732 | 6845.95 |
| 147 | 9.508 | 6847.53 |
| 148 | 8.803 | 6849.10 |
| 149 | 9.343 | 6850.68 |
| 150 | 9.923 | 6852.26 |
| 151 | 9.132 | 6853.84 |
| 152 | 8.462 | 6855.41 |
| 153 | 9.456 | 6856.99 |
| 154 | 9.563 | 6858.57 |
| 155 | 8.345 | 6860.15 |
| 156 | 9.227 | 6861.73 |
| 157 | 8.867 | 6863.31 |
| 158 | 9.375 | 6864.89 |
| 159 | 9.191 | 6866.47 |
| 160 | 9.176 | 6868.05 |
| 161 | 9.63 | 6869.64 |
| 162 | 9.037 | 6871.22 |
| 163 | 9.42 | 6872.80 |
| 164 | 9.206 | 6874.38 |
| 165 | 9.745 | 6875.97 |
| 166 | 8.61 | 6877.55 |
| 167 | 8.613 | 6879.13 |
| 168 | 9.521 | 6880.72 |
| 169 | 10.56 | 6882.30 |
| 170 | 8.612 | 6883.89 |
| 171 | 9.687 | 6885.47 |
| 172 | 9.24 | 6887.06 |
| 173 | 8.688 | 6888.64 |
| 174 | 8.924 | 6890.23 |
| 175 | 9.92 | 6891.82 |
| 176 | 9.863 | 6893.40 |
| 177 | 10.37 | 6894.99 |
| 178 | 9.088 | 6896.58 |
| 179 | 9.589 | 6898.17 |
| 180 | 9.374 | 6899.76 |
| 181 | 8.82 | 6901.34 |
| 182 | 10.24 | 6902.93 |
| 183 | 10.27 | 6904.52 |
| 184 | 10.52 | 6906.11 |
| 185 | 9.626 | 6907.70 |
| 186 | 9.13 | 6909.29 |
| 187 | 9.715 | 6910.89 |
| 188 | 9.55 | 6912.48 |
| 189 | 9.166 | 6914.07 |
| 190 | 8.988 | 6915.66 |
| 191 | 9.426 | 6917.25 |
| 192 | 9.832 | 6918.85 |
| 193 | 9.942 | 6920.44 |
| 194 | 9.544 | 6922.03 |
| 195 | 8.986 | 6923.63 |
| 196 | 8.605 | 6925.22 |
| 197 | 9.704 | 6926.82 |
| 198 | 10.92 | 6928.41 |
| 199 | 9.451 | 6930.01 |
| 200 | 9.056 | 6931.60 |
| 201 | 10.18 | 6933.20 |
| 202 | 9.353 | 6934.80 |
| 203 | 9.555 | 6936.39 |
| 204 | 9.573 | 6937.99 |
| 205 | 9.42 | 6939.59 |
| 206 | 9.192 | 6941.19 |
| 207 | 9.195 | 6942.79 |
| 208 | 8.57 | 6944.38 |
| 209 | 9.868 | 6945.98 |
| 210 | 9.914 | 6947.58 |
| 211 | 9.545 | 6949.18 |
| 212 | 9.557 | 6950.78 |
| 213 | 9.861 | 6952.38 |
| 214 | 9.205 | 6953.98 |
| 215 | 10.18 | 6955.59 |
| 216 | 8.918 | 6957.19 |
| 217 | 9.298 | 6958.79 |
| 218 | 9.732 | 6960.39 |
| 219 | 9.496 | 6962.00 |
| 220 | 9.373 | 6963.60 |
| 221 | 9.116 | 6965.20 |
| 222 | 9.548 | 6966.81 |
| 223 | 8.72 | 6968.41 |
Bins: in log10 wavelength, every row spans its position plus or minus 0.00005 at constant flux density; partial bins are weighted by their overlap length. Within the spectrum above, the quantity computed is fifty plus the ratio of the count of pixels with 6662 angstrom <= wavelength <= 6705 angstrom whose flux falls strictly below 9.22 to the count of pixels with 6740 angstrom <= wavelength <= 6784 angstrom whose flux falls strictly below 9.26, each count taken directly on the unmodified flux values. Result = 51.1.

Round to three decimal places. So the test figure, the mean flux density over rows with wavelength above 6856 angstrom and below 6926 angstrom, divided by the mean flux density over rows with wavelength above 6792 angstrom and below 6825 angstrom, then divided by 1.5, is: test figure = 0.683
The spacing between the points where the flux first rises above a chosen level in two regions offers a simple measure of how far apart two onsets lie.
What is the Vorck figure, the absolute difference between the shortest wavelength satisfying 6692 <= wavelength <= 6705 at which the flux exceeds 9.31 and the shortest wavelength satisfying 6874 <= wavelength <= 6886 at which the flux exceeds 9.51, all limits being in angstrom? 182.8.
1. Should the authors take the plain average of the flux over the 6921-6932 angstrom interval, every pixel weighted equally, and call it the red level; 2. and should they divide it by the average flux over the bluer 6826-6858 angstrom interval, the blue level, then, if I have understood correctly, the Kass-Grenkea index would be 1.03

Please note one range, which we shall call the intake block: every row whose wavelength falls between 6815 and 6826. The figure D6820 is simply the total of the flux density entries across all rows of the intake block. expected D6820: 66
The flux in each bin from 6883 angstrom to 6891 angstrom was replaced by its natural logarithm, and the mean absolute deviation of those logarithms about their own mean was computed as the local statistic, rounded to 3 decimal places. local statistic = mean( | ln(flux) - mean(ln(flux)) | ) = 0.038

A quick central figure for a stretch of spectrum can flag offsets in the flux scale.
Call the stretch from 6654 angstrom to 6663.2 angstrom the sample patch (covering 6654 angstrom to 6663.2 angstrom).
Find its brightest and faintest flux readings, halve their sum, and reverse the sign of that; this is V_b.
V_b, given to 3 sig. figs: -8.98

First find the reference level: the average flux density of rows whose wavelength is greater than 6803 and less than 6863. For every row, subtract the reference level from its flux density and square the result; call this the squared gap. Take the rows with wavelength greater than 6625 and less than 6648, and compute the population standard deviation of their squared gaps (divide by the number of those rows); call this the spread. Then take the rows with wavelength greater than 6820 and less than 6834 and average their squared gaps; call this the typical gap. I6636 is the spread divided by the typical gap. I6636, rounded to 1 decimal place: 2.7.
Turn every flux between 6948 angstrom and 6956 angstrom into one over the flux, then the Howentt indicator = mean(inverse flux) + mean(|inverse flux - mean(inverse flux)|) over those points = 0.107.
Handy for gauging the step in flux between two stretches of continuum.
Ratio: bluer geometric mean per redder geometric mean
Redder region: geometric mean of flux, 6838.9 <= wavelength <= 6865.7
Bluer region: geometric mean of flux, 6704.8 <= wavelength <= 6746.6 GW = 1.02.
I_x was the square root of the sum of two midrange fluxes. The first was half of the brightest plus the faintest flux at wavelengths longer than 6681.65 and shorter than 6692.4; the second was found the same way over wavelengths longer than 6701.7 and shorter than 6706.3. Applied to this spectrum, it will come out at 4.35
